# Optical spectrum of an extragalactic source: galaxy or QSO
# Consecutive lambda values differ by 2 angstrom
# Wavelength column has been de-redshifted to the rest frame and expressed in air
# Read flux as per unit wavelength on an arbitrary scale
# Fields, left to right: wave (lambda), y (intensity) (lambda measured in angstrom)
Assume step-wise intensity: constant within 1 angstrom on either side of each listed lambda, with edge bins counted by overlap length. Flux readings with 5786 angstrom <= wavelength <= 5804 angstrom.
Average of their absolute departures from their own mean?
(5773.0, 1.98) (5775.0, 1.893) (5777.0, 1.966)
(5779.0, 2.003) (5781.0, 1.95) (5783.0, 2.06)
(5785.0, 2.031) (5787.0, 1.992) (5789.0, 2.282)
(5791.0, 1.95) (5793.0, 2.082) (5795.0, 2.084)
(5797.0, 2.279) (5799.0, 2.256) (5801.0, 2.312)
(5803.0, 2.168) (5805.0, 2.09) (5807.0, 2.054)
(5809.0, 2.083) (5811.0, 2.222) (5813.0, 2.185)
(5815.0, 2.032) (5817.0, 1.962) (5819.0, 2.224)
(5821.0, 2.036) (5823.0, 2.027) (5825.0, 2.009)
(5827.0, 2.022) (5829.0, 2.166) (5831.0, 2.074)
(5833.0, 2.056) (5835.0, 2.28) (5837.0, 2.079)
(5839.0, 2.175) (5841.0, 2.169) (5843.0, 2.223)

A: 0.11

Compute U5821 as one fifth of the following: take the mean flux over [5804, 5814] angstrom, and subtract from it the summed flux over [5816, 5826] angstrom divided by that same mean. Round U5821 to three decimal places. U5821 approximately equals -0.539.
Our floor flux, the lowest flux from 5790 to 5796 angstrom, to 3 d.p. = 1.950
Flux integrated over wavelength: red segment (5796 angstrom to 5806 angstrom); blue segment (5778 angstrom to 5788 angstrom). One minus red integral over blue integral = -0.107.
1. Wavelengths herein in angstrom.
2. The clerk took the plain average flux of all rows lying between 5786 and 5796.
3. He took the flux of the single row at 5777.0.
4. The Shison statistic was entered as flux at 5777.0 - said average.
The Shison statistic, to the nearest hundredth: -0.11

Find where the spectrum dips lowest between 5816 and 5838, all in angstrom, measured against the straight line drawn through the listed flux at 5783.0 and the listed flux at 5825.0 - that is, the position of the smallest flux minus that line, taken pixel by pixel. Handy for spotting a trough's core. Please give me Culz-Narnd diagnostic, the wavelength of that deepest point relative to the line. 5817.0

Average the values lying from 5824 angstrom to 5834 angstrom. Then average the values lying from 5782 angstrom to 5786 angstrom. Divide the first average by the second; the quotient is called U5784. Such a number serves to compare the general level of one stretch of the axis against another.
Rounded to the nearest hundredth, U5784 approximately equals 1.01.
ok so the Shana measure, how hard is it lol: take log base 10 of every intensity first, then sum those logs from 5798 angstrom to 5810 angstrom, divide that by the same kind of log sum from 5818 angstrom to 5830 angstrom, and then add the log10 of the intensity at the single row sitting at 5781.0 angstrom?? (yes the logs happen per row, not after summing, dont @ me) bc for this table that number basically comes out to 1.34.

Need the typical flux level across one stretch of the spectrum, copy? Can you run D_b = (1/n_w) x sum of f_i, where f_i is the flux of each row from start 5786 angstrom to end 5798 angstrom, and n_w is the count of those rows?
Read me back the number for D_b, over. 2.11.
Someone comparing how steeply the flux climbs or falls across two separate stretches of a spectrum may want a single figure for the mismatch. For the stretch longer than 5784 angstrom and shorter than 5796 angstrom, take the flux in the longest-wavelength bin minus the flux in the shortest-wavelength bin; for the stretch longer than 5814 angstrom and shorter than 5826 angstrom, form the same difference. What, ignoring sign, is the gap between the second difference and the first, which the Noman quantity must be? 0.08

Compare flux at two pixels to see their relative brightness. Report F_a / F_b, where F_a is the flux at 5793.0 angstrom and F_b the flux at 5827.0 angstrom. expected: 1.03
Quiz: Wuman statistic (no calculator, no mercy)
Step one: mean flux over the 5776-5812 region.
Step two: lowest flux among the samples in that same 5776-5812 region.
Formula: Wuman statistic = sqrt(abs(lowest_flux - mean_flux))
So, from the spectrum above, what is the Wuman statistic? 0.39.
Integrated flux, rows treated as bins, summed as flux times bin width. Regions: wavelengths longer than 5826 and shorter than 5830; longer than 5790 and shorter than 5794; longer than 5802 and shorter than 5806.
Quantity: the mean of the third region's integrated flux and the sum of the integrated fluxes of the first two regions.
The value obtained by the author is 12.48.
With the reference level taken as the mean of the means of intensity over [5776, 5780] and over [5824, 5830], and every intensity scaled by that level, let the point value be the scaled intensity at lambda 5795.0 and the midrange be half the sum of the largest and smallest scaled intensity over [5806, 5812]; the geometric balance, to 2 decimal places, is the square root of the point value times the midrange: 1.04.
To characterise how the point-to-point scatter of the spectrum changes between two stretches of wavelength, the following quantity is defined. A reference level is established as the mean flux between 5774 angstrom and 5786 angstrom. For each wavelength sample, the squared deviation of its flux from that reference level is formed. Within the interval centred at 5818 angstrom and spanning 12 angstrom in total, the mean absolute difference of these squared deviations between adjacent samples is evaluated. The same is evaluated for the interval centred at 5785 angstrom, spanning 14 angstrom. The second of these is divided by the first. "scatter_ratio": 1.02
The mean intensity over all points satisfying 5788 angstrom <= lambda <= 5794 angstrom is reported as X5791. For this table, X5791 2.10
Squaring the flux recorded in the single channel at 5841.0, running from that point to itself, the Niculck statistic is 4.70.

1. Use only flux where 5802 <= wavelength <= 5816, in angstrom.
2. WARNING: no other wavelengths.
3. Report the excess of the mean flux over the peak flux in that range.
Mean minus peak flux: -0.10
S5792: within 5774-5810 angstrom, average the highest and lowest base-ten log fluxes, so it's 0.321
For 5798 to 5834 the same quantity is 0.328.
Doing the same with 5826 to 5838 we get 0.332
